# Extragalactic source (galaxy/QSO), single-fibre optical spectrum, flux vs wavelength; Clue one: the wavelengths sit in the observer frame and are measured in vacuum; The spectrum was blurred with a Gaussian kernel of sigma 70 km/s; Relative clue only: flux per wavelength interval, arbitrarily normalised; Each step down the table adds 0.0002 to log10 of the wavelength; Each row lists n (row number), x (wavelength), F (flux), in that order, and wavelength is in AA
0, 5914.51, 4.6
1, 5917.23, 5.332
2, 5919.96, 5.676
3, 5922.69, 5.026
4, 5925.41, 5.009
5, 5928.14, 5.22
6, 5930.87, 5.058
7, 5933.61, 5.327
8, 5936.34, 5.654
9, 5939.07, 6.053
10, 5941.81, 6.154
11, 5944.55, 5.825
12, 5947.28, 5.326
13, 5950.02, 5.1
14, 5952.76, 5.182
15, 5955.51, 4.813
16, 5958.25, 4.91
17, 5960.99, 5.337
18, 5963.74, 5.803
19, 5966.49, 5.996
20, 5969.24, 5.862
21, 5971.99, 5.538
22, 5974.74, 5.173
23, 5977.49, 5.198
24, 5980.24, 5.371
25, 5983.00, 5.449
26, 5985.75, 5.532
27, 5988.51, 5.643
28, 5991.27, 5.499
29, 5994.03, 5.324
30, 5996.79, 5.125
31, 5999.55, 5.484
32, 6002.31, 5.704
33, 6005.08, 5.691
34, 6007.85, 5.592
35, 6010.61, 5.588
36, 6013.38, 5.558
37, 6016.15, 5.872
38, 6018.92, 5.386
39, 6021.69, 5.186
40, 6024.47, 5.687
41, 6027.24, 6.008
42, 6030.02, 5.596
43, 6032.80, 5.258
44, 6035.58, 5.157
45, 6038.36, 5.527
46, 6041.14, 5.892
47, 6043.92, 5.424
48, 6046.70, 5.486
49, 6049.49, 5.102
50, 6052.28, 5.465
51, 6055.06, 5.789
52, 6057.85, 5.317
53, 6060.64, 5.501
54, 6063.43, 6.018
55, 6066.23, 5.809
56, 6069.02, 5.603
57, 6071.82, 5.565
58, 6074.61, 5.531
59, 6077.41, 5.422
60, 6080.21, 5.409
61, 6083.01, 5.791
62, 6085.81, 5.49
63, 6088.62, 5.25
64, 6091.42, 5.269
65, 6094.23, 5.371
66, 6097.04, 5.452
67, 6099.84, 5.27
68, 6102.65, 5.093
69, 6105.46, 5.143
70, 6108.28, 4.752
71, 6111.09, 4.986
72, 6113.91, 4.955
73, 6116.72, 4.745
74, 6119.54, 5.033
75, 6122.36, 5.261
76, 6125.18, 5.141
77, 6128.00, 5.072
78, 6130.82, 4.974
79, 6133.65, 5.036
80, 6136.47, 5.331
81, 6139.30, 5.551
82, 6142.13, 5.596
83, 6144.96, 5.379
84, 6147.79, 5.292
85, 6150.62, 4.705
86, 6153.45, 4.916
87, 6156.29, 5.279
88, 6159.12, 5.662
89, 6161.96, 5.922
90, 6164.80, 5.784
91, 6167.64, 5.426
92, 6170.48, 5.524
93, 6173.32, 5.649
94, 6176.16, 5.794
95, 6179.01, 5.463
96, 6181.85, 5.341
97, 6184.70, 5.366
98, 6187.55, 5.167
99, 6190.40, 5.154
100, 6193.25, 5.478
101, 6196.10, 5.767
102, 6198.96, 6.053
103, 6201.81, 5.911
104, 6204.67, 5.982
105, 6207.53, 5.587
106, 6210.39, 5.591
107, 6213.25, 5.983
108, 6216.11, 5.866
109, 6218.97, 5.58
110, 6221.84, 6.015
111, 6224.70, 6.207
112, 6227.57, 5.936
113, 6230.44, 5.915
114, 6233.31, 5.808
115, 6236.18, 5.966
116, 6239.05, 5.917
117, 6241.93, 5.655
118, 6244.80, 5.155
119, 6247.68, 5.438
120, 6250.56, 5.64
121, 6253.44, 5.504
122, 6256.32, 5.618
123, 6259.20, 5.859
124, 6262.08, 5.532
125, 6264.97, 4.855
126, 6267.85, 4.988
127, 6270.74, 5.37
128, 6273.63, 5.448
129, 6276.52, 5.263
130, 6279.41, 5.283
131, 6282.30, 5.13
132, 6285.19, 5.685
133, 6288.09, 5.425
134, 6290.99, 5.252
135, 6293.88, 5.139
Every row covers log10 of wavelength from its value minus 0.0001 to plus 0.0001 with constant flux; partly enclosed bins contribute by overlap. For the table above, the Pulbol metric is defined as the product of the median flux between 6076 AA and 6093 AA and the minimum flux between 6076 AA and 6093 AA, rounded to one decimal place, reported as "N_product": 28.4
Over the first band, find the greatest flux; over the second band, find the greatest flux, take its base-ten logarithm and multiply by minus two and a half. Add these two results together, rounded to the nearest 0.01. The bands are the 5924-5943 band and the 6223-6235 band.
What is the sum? 4.17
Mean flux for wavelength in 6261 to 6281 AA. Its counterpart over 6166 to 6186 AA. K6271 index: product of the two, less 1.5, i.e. 27.4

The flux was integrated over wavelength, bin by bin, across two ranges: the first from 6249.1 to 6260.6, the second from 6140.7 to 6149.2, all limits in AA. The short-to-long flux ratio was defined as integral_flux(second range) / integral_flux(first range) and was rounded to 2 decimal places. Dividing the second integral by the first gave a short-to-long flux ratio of 0.71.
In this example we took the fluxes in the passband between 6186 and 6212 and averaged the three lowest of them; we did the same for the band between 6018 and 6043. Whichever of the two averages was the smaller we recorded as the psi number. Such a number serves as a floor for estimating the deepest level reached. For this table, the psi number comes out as 5.20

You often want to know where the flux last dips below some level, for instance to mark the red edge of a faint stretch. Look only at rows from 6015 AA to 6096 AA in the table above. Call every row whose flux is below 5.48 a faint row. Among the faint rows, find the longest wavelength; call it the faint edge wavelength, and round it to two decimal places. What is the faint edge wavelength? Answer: 6094.23 AA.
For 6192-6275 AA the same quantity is 6273.63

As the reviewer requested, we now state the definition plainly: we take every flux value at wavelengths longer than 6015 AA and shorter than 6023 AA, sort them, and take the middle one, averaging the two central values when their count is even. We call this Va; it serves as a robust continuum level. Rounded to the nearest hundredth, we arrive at 5.39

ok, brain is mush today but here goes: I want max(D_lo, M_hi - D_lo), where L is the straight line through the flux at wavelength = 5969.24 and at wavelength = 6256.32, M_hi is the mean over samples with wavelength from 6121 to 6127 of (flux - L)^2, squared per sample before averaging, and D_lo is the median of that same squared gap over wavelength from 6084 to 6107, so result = 0.24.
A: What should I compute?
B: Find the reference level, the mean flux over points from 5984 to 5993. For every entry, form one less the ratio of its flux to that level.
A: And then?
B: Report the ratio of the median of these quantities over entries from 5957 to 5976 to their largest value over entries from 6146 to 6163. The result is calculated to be 0.0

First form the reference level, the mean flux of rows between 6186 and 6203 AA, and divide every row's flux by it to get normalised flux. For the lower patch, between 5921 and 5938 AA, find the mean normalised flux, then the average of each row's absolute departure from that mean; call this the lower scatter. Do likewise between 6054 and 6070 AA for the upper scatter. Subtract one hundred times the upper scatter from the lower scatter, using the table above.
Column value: -3.5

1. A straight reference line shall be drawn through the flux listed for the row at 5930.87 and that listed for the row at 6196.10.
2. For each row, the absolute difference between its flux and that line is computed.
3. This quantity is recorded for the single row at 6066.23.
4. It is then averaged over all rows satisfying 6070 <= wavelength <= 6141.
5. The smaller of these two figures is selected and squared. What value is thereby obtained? 0.11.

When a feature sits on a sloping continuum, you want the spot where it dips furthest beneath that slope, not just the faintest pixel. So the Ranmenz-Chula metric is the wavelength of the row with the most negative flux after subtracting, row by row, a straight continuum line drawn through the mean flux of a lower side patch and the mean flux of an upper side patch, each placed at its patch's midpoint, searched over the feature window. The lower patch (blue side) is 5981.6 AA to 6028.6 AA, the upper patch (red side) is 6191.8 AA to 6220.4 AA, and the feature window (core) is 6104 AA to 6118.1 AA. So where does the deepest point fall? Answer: 6116.72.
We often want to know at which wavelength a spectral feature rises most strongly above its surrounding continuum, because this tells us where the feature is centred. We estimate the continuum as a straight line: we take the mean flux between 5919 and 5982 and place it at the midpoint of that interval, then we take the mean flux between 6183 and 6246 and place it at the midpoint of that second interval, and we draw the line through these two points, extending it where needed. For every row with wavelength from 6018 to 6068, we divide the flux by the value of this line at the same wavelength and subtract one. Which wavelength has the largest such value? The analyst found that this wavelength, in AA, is 6027.24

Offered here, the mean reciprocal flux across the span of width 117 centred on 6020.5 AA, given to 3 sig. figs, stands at 0.181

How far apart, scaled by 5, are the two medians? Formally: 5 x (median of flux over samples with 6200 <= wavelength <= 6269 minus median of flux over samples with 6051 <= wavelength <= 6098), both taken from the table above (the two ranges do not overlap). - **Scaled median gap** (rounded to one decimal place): 1.2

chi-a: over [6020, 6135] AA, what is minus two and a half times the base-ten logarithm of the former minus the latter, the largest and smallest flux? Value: -0.26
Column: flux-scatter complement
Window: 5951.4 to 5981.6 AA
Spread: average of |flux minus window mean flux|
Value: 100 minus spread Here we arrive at 99.7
